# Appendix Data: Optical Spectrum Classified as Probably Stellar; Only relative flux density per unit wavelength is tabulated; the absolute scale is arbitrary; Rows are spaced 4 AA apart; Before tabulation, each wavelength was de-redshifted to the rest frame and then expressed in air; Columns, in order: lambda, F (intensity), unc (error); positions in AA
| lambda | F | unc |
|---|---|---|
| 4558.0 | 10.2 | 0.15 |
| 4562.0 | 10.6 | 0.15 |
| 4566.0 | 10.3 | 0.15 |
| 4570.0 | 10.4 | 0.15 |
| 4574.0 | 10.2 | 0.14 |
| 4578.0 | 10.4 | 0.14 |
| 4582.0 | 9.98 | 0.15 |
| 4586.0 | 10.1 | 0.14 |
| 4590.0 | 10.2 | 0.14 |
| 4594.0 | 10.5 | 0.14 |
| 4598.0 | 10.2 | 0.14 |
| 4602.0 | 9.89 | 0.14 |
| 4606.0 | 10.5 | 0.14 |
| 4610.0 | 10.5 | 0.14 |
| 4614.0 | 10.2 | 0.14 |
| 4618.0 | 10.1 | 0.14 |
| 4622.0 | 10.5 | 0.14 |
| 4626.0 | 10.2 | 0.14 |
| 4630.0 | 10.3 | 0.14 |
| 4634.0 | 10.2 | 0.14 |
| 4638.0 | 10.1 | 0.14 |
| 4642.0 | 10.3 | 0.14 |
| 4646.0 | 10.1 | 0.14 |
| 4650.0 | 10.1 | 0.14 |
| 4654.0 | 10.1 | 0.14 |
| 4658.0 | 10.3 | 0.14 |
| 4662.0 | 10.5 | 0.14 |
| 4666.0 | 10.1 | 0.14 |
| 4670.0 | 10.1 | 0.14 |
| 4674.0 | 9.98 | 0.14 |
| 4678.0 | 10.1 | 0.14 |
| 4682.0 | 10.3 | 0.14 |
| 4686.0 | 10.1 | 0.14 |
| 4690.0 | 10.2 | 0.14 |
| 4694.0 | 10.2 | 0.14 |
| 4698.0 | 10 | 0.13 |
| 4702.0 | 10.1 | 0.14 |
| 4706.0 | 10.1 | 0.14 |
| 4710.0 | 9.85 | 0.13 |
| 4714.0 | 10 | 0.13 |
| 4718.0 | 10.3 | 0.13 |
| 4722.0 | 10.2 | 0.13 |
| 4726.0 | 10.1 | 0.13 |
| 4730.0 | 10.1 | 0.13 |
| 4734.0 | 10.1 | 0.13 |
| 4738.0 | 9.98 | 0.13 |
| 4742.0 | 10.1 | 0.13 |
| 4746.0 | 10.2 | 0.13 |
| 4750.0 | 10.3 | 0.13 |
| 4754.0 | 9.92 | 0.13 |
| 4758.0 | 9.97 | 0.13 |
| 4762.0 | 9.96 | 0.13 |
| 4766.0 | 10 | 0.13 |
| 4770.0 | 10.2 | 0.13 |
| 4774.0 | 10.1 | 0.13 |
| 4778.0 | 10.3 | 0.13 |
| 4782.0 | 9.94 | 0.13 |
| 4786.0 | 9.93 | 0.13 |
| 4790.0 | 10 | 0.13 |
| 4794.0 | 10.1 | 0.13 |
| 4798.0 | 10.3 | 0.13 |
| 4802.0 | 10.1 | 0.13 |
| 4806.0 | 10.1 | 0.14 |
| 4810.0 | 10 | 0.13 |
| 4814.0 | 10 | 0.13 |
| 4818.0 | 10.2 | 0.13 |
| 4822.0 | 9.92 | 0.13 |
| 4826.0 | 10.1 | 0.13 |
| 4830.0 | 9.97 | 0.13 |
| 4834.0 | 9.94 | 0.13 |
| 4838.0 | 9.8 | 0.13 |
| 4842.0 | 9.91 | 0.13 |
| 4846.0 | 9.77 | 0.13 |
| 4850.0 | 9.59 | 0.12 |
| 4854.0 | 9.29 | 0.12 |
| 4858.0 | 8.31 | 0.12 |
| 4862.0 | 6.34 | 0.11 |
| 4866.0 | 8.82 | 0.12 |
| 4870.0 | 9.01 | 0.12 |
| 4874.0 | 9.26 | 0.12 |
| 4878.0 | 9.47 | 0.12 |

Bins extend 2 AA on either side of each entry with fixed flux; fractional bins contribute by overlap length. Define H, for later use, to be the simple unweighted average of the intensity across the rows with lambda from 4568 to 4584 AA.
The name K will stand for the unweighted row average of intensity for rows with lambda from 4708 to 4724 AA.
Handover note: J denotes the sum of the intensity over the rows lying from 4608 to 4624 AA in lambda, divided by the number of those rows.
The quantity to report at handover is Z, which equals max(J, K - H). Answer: 10.3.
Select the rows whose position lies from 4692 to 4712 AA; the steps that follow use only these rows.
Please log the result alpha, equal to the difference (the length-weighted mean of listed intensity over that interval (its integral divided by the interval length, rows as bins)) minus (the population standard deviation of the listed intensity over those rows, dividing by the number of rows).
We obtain 9.9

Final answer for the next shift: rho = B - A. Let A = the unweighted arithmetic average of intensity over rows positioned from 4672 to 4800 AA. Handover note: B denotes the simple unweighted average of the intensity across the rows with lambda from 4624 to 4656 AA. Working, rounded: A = 10.1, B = 10.2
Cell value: 0.1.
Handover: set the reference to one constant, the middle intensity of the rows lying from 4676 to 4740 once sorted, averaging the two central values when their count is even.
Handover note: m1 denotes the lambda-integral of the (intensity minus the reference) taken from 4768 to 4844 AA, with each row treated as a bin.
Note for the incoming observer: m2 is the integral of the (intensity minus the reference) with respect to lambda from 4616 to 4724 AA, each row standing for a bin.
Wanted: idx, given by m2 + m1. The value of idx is 3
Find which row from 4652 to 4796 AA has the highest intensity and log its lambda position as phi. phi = 4662.0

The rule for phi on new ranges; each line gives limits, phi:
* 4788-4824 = 4798.0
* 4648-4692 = 4662.0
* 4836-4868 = 4842.0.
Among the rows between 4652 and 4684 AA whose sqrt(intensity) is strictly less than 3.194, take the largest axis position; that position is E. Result 4678.0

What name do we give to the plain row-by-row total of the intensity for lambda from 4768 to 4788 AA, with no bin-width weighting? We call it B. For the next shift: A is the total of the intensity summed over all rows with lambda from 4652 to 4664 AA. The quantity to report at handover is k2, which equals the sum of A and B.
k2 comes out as 81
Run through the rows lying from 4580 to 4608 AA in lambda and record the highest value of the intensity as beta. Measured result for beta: 10.5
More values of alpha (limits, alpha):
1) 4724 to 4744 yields 10.0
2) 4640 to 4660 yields 10.1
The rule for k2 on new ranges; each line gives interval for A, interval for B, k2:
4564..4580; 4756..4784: 112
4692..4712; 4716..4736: 101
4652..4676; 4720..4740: 112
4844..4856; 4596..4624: 101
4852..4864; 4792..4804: 54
